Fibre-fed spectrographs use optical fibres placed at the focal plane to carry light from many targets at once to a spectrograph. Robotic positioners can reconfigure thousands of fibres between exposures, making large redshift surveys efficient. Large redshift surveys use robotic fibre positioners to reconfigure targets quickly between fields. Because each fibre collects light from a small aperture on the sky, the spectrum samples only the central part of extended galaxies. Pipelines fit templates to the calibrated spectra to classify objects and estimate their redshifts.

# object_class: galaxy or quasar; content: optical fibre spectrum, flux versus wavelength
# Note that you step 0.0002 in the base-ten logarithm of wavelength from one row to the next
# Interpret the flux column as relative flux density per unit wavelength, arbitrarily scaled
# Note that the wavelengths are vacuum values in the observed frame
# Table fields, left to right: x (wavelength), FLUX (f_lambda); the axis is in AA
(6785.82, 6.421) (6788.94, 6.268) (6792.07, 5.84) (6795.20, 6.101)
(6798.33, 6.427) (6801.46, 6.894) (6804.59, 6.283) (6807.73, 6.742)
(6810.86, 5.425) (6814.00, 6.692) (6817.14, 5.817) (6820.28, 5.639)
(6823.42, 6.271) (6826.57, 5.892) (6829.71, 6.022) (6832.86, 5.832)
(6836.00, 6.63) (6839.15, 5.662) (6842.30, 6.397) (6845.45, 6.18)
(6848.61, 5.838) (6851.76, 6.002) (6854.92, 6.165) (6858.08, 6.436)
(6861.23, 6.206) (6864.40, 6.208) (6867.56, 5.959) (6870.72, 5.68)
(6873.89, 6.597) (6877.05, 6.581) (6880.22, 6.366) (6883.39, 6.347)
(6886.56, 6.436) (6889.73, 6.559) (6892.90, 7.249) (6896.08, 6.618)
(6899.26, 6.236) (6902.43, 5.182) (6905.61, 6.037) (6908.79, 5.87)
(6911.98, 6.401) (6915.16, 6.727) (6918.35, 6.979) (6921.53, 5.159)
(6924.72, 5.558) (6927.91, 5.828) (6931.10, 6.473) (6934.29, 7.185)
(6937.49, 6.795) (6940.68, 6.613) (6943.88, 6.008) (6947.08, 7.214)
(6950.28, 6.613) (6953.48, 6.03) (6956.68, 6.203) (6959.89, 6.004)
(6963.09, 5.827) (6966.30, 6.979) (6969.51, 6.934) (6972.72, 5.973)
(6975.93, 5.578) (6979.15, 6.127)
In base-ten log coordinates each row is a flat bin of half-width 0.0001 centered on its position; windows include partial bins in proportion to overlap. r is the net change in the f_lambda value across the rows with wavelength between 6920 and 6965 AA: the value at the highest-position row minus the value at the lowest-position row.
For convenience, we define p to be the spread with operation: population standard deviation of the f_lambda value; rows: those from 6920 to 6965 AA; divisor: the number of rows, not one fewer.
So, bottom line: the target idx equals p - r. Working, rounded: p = 0.57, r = 0.67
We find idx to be -0.09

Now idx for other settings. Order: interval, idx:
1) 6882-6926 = 1.39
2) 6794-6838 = -0.10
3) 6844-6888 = 0.01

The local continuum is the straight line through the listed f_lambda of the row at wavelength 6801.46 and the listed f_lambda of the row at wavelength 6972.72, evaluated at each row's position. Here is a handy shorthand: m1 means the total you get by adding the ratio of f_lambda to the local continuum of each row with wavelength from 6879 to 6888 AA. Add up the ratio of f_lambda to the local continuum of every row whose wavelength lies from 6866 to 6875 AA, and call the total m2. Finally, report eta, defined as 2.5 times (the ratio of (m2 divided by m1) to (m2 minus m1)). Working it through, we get -14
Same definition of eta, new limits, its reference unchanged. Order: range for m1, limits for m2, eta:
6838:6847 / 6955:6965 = 11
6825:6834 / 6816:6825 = -111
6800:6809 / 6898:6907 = -16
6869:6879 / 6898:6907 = -16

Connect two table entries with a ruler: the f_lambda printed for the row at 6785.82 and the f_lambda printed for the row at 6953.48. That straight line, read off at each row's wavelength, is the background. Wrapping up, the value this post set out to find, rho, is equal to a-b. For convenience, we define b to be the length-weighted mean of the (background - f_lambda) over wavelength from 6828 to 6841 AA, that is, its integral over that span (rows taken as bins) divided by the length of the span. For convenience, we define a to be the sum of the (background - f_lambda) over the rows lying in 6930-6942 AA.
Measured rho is -3.0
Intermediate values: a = -2.8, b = 0.27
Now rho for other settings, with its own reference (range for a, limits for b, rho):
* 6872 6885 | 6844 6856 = -1.3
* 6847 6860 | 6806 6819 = 0.4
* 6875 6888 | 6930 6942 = -0.2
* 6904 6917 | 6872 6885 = -0.3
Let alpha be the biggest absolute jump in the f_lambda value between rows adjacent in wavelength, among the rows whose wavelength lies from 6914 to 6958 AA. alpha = 1.8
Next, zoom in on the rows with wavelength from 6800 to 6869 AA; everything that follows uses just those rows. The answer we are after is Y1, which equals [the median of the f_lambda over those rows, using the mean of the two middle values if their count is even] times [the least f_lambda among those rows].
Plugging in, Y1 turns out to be 33.5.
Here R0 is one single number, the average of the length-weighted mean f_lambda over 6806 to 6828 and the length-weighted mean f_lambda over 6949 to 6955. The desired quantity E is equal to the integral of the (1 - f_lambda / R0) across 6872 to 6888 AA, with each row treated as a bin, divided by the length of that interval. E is -0.042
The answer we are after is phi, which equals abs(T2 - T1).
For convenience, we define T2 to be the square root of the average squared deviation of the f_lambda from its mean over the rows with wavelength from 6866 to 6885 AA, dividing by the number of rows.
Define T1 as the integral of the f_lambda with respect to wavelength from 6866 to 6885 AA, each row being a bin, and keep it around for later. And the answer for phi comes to 118.5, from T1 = 119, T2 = 0.33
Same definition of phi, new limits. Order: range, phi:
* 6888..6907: 119.4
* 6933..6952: 127.4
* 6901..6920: 117.3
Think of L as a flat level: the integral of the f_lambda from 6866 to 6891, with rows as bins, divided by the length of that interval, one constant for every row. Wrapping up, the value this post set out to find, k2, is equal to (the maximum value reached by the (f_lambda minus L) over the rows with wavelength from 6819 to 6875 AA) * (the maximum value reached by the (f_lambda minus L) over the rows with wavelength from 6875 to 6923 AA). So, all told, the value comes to 0.295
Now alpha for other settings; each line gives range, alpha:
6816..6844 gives 1.0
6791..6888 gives 1.3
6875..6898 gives 0.7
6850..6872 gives 0.3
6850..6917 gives 1.1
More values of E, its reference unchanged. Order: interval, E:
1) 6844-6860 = 0.010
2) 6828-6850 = 0.018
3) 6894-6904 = 0.019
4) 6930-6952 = -0.083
